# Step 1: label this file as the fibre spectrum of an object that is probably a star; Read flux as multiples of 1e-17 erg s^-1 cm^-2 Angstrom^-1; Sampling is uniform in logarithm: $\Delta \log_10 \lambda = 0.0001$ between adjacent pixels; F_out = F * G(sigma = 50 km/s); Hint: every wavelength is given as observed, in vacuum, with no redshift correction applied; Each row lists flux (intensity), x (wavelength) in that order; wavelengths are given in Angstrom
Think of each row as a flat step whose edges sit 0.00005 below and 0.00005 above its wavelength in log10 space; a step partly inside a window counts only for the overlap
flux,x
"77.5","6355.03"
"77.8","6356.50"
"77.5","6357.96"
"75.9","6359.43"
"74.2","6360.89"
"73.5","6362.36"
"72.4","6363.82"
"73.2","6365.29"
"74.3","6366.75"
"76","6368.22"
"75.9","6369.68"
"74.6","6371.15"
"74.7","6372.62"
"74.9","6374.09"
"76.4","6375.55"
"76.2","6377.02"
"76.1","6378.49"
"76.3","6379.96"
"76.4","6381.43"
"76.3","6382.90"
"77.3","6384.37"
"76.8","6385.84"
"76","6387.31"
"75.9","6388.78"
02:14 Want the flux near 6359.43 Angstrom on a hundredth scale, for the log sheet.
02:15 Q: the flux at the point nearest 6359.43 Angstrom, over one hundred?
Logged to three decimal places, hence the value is 0.759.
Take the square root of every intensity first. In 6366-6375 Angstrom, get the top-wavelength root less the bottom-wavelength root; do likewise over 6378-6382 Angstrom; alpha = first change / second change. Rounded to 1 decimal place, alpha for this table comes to 2.0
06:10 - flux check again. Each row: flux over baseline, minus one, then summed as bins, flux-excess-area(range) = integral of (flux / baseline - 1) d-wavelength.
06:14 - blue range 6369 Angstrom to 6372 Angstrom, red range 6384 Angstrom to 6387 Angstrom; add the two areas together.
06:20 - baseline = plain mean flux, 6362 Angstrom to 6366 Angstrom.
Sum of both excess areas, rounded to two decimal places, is 0.25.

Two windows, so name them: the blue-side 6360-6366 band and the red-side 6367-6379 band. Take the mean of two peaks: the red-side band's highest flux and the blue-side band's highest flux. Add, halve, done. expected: 75.3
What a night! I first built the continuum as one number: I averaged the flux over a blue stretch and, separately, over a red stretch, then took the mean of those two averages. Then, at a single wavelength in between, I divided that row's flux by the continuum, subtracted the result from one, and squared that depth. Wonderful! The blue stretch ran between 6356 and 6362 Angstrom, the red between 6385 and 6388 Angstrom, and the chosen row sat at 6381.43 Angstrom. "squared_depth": 0.0000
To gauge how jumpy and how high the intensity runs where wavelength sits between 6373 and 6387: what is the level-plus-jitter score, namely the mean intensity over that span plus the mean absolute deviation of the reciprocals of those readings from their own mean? 76.3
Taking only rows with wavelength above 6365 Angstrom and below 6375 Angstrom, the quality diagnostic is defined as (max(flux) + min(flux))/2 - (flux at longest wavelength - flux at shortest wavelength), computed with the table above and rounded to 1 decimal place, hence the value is 72.9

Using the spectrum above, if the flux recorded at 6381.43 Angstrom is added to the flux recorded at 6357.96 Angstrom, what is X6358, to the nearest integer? 154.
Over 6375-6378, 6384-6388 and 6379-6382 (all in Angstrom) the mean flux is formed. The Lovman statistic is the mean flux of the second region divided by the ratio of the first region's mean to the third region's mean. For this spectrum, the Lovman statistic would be 76.8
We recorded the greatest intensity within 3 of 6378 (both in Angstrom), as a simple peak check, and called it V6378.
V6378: 76.4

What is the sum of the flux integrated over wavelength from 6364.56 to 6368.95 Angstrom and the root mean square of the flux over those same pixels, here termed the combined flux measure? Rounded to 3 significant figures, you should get 402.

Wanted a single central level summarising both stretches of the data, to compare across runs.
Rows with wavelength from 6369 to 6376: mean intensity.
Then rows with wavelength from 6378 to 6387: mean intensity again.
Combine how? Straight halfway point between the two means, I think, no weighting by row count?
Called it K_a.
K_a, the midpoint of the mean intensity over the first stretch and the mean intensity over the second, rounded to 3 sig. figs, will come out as 75.9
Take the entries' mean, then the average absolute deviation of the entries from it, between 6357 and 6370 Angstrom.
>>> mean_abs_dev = 1.39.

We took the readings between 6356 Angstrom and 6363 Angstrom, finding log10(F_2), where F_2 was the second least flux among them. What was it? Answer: 1.87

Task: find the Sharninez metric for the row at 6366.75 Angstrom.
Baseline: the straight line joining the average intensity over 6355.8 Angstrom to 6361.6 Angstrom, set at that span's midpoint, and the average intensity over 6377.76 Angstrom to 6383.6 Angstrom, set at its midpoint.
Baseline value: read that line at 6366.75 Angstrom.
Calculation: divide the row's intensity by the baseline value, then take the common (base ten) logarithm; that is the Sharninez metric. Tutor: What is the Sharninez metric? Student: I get -0.012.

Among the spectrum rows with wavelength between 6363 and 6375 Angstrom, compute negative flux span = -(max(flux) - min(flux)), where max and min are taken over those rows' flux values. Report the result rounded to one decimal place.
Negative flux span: -3.6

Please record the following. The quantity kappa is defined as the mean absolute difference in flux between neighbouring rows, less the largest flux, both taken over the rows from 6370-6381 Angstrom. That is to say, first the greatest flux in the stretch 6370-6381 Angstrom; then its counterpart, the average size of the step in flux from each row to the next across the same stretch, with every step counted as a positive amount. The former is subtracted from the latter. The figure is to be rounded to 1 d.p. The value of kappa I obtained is -76.0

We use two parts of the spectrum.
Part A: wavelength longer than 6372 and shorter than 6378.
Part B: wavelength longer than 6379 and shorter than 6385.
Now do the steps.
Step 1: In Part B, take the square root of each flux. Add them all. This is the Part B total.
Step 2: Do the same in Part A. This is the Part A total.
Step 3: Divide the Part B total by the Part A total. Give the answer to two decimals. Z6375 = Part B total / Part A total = 1.01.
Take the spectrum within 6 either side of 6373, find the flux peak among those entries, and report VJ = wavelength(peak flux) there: 6375.55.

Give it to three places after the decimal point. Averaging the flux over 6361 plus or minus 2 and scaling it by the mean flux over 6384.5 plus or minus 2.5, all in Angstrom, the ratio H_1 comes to 0.970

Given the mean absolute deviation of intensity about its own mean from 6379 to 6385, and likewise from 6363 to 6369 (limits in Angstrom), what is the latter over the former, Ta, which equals 3.2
